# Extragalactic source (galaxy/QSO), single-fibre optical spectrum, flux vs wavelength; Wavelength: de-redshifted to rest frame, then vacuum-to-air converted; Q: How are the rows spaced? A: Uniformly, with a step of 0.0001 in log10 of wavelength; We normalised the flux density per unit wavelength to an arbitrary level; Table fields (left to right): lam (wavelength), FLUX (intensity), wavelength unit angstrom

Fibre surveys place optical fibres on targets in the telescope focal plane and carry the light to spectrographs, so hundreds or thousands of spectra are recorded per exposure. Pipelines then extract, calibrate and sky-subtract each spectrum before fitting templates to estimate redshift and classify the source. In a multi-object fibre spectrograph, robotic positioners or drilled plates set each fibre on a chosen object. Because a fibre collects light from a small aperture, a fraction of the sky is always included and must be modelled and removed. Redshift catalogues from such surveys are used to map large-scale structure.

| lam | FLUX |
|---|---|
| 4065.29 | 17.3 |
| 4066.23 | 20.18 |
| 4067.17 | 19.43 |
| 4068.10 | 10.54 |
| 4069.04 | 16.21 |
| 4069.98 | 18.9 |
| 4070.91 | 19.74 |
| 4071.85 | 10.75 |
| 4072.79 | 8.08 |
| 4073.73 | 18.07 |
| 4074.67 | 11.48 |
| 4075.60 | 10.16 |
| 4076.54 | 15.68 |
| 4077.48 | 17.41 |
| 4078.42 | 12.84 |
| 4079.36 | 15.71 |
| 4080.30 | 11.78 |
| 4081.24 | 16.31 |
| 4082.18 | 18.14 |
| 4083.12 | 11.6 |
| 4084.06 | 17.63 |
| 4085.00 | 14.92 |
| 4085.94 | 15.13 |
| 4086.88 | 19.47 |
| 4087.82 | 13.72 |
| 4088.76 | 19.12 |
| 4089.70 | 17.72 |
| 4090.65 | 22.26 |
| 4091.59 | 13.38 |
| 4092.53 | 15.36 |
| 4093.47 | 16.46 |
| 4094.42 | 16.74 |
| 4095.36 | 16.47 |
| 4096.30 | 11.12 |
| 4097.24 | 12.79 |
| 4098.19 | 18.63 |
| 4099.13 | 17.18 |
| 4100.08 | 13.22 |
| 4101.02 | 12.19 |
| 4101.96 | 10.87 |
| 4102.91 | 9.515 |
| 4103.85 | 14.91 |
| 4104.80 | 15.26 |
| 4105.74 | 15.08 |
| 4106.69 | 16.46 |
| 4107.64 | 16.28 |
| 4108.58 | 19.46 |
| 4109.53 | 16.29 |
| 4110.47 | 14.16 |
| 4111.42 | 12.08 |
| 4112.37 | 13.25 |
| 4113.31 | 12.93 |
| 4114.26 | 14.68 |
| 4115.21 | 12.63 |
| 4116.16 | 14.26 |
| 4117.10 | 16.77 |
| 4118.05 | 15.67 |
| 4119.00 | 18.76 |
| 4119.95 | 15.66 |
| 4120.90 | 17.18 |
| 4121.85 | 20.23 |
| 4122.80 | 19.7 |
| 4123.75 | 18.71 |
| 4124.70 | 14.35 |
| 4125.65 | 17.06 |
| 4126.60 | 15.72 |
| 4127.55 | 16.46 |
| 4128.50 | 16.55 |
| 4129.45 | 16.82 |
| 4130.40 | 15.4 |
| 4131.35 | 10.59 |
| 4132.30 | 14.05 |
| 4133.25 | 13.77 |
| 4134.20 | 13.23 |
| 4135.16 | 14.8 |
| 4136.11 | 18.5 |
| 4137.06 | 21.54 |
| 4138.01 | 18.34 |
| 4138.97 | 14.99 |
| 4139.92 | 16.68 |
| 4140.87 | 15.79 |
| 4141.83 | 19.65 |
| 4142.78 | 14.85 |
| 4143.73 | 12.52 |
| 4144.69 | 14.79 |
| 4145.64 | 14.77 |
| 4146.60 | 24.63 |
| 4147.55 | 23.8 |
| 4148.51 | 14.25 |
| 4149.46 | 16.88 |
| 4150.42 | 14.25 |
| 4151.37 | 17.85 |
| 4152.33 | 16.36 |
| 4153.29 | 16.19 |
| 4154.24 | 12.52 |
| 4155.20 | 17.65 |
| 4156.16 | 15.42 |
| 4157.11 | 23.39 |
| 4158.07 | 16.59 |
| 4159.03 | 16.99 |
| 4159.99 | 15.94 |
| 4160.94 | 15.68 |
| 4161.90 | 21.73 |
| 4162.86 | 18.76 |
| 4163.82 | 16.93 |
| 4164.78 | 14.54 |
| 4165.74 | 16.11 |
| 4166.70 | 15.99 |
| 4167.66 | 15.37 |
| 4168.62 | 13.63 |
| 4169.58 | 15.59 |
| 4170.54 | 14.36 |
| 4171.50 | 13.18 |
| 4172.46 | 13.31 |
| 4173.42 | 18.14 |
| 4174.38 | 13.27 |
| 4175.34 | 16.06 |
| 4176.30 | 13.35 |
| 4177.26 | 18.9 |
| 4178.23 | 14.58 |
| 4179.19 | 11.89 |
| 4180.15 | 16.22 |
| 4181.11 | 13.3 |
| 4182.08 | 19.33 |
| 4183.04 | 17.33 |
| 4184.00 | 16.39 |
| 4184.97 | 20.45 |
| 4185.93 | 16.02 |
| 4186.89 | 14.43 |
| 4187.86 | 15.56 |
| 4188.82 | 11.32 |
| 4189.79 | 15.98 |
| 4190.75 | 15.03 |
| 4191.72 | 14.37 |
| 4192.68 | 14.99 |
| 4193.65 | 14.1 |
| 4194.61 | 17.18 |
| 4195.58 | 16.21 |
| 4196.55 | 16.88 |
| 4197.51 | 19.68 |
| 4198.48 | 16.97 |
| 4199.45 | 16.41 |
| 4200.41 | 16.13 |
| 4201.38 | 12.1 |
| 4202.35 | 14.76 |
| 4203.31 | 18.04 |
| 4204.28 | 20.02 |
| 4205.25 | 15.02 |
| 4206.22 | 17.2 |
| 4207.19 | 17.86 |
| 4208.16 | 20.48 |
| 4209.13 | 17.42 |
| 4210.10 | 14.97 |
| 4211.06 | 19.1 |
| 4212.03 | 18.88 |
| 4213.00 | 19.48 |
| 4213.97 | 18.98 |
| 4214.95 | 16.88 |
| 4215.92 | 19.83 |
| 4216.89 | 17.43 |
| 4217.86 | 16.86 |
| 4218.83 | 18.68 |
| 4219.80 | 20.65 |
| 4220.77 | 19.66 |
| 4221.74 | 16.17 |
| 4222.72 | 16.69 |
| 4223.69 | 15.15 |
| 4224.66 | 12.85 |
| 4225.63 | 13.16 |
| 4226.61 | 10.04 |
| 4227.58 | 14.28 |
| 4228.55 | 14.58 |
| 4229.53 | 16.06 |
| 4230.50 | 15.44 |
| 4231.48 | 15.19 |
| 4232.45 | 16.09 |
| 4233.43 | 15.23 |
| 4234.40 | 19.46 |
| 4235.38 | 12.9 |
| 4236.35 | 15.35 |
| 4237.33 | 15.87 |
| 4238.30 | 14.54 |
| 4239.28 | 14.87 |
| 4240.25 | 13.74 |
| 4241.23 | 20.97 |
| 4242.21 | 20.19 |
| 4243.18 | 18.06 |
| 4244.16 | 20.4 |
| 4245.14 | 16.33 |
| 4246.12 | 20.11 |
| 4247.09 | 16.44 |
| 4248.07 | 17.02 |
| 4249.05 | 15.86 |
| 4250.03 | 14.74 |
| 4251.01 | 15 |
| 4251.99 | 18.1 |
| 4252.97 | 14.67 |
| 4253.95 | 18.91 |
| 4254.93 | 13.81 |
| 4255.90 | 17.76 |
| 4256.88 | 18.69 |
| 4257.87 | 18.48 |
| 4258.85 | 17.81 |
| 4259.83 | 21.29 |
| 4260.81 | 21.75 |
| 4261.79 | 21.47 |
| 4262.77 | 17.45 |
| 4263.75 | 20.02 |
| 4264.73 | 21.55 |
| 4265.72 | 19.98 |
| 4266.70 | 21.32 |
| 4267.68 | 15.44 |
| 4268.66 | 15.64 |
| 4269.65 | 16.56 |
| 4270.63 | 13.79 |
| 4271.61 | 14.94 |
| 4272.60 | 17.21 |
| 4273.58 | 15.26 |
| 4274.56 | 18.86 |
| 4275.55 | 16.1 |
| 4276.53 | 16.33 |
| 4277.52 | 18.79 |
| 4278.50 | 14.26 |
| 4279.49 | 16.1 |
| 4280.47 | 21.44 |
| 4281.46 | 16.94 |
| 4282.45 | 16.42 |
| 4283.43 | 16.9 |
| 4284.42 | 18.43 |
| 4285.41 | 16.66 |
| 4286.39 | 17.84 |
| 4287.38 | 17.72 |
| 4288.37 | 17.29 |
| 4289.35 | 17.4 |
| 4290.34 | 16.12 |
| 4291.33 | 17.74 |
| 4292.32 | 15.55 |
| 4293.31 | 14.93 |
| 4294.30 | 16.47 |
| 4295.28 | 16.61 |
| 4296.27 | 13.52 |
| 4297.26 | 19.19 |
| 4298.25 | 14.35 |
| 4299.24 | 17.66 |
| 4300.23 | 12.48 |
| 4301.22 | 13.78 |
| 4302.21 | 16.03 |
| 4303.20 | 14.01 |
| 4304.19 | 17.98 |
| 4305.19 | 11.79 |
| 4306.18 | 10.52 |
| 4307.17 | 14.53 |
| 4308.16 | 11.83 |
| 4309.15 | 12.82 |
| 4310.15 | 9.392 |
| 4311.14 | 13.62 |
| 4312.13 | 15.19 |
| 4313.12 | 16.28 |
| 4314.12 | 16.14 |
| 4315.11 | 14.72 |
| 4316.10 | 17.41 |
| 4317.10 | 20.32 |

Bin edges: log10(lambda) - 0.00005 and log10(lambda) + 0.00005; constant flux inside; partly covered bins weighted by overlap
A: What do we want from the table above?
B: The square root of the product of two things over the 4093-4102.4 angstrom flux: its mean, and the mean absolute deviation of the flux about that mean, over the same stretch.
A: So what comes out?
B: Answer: 6.1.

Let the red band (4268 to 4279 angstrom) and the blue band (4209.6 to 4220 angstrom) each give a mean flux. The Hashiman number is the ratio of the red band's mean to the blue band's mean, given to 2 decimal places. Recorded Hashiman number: 0.88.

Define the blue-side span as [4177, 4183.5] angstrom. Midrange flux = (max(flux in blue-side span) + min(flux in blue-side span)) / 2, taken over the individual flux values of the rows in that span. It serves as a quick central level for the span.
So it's 15.6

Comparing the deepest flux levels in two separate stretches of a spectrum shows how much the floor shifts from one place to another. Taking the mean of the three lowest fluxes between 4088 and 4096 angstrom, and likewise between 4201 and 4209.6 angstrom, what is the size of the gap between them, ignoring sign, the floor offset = 1.1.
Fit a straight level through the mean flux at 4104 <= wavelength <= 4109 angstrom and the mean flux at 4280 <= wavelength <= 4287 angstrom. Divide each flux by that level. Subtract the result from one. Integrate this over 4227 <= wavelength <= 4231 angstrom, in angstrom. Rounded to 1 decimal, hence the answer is 0.5 angstrom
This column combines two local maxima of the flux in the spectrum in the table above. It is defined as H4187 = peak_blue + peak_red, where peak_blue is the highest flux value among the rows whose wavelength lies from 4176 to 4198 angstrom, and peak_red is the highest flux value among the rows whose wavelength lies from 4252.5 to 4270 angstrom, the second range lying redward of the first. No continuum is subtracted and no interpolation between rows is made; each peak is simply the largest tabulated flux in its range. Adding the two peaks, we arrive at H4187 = 42.2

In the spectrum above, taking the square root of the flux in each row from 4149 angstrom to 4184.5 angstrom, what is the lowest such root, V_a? 3.4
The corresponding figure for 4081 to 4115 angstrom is 3.1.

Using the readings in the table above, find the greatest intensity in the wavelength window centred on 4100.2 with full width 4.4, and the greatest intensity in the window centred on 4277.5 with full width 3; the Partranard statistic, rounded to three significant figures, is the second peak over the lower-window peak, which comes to 1.01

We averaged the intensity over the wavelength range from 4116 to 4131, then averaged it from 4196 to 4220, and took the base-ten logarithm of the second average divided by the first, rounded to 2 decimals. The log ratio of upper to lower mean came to 0.02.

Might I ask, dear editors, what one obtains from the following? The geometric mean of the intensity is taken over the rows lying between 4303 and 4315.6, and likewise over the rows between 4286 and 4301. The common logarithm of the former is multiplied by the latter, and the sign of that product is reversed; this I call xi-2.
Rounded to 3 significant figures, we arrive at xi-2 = -18.4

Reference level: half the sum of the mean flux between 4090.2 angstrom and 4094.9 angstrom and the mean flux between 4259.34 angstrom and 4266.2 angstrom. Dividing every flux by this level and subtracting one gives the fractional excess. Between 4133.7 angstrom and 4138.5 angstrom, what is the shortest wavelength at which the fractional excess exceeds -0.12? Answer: 4136.11 angstrom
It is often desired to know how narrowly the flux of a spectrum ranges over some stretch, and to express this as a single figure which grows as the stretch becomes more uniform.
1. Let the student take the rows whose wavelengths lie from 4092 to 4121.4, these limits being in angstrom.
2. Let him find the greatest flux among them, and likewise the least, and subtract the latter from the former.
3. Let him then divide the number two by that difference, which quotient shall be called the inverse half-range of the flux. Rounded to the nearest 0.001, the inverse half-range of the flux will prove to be 0.201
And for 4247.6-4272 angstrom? 0.251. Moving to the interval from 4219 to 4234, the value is 0.189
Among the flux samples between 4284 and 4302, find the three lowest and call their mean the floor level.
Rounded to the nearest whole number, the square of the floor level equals 176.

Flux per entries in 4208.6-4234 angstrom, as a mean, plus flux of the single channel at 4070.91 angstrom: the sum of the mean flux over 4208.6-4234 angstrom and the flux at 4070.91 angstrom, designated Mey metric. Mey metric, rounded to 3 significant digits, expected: 36.3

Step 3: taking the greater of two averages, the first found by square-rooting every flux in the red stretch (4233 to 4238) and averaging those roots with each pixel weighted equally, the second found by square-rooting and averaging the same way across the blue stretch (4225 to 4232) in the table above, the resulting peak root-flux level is 3.96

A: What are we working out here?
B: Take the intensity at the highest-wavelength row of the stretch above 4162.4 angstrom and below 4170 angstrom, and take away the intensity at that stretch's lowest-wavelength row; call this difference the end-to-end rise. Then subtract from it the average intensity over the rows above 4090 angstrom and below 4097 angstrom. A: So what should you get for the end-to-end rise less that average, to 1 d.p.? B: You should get -19.1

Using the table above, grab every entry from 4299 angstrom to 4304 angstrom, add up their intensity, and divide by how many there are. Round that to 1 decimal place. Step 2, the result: 14.8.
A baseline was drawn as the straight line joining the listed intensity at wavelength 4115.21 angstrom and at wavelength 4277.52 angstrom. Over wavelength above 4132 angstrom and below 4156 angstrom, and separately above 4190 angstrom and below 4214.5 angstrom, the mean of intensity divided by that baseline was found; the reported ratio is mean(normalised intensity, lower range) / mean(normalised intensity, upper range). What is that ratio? 1.14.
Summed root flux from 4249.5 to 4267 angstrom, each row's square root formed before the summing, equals 77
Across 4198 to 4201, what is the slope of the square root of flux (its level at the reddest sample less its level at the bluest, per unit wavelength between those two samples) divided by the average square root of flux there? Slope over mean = -0.013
